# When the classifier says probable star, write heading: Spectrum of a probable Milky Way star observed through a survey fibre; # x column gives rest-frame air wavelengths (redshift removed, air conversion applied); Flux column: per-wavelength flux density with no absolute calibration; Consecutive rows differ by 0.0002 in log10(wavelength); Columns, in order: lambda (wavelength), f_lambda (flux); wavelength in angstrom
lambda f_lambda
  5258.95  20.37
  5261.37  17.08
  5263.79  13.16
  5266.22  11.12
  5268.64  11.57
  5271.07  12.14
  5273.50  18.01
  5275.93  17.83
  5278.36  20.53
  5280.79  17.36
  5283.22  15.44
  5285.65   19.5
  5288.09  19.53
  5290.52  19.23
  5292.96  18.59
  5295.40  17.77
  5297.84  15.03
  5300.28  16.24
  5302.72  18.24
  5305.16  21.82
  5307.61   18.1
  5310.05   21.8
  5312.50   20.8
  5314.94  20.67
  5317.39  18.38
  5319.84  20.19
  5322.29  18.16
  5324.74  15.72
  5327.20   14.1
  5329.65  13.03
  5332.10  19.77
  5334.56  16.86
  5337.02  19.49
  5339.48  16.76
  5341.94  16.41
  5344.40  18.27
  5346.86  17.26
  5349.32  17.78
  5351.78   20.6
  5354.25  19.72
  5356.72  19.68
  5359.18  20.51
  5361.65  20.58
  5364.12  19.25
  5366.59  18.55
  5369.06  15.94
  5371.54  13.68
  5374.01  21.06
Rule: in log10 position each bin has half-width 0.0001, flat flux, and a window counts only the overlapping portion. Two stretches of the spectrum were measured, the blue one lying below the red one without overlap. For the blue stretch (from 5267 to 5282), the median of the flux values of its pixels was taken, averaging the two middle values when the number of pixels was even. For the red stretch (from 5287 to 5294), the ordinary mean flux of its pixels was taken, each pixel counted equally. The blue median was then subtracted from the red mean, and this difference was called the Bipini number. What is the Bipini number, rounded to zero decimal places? 2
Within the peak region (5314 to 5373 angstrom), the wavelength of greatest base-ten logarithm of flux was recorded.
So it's 5314.94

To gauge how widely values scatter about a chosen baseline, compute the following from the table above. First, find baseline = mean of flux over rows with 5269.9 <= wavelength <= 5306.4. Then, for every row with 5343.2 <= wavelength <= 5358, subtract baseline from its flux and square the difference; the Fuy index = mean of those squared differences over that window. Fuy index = 2.6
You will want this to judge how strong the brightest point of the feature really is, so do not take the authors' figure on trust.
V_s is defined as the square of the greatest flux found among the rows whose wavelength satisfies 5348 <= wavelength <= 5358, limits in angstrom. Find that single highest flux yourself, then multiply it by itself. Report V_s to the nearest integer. 424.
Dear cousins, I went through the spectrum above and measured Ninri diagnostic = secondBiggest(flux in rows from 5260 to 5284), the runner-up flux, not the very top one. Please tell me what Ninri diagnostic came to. 18.01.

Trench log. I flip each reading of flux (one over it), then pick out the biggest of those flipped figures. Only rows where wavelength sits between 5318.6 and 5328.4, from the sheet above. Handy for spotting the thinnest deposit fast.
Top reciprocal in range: 0.071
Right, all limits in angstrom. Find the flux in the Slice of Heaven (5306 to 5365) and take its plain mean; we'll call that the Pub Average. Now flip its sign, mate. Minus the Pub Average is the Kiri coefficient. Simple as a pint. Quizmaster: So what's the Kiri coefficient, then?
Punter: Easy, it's -18.5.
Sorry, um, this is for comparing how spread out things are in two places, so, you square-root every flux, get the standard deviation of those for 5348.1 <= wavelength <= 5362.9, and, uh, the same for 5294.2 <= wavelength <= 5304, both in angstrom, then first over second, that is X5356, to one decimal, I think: 0.7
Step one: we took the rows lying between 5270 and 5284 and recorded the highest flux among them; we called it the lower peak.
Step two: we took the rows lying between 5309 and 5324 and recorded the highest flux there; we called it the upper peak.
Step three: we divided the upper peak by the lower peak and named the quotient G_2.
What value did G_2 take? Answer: 1.062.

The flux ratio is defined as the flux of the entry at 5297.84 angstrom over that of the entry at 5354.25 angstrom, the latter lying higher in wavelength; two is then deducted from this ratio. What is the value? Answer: -1.2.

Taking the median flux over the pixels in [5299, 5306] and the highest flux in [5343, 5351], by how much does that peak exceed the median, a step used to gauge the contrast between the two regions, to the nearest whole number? 0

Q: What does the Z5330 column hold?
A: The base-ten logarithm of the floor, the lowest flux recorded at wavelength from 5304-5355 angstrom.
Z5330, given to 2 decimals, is 1.11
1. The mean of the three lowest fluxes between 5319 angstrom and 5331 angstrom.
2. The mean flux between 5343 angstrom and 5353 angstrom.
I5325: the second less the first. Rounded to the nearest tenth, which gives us 4.2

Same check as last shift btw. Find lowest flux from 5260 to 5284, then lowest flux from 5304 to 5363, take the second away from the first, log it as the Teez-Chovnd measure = -1.9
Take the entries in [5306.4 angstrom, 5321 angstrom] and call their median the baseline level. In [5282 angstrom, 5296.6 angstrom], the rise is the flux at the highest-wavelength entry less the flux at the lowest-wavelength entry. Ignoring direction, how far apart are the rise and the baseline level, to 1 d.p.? 18.1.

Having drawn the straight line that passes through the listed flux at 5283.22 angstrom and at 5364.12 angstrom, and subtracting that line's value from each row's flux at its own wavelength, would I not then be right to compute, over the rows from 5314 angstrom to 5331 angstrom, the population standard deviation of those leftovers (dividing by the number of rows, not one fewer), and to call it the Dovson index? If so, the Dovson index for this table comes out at 3.0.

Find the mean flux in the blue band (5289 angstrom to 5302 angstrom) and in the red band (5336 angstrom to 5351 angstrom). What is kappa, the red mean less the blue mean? 0.3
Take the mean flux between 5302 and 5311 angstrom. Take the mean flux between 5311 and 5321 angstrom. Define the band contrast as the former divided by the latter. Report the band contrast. 1.00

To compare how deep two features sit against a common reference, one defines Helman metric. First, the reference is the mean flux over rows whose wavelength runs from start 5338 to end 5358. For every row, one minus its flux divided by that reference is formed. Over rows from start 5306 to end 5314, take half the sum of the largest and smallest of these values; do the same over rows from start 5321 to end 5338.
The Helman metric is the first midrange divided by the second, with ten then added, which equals 9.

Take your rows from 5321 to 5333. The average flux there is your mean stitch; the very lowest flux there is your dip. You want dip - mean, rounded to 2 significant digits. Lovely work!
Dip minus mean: -3.1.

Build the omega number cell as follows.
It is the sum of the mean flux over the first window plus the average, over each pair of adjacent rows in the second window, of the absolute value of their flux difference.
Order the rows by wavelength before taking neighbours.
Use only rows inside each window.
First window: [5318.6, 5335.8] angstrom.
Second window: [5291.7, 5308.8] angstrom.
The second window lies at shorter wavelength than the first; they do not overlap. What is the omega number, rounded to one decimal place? 19.2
